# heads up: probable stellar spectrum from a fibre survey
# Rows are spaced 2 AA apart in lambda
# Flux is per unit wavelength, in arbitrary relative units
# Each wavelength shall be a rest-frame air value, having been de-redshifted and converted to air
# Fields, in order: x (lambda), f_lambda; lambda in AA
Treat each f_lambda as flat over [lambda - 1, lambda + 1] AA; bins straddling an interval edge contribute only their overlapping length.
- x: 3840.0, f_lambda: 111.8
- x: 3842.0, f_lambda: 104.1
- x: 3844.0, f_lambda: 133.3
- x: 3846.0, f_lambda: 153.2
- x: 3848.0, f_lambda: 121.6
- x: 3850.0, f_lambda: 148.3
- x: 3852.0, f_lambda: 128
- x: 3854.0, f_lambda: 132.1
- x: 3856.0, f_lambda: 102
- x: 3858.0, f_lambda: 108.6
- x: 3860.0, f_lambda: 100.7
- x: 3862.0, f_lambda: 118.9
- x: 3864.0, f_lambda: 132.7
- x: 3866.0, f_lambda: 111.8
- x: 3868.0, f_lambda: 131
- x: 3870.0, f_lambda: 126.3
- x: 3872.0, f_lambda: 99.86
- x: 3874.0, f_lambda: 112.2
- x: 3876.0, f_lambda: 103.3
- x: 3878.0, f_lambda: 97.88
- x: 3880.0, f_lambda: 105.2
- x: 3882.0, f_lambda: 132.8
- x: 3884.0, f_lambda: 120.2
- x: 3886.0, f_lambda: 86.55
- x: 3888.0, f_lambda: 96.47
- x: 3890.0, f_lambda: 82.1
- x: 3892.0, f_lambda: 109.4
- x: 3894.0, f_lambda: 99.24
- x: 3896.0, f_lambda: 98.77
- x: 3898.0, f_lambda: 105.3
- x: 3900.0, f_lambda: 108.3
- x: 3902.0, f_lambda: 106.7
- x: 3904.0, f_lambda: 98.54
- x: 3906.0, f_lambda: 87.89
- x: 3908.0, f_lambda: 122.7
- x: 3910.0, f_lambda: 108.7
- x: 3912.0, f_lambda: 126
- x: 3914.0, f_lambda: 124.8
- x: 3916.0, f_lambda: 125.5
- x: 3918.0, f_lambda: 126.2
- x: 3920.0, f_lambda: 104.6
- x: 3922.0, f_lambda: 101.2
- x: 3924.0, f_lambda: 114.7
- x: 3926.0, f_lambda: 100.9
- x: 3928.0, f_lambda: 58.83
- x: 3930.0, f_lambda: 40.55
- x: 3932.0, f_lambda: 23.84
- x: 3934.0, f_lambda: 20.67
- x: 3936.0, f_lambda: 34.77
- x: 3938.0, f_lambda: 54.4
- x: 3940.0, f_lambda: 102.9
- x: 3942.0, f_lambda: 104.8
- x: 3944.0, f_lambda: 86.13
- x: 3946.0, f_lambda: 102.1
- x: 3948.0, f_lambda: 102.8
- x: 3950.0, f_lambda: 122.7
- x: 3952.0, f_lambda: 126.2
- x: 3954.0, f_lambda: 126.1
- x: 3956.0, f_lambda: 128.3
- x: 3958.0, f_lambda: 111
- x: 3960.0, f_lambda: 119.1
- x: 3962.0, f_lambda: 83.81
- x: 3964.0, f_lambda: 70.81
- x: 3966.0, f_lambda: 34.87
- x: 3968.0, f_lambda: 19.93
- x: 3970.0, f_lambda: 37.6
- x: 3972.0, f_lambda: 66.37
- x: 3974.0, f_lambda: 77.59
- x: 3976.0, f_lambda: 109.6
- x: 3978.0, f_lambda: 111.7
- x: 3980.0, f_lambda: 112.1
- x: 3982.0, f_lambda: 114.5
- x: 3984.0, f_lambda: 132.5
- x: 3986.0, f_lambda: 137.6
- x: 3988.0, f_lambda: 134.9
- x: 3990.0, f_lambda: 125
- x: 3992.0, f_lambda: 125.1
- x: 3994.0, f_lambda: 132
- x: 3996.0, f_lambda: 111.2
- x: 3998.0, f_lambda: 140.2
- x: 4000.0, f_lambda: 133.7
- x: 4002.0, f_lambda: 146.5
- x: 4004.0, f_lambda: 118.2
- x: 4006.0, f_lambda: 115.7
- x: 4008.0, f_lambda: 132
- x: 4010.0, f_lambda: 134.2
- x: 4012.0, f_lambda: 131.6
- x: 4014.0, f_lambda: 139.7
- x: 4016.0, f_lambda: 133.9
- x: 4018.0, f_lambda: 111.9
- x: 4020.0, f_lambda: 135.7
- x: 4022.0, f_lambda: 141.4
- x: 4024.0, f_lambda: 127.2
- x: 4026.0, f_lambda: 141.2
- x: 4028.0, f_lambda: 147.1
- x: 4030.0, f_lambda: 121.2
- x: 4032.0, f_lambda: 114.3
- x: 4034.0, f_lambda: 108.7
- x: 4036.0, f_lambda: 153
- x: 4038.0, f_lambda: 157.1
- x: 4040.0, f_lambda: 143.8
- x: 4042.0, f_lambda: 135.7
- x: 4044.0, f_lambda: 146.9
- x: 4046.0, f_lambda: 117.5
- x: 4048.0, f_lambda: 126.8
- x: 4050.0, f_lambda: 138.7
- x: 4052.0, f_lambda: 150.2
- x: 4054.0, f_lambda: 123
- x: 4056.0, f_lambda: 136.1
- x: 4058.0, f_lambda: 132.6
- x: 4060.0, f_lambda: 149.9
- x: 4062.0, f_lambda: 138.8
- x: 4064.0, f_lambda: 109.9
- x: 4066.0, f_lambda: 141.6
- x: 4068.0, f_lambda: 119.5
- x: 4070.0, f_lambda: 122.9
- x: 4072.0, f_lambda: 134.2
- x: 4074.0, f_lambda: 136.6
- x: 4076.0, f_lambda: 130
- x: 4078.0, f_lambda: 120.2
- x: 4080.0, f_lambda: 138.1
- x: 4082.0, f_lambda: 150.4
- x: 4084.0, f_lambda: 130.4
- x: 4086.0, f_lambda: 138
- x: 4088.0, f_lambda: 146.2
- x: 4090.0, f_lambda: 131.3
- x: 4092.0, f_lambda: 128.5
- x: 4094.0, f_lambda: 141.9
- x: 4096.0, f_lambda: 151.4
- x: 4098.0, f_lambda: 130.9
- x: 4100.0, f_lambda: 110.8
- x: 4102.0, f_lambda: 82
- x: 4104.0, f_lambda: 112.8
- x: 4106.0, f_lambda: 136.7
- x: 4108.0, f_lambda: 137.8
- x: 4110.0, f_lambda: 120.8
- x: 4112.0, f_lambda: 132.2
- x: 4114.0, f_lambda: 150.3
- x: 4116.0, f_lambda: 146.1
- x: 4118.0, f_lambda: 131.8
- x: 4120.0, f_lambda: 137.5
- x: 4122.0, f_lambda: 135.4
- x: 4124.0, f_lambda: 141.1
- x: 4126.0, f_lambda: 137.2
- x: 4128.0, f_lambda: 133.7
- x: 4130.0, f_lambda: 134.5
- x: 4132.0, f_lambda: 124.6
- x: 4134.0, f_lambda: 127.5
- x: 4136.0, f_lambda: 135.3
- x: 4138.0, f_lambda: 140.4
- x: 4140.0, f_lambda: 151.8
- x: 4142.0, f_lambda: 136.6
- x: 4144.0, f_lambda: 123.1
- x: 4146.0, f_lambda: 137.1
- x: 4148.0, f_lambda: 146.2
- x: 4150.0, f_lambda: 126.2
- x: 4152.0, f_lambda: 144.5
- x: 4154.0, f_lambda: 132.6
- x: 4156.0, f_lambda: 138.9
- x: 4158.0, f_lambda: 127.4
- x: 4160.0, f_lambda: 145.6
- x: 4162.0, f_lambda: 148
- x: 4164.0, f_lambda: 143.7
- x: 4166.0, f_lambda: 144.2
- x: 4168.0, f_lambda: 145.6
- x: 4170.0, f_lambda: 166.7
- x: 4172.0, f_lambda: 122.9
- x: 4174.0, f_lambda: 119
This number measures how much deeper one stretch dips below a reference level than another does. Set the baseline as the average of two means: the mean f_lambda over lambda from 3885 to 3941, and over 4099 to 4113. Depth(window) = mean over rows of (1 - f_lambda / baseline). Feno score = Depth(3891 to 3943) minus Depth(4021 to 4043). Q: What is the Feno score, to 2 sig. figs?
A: 0.41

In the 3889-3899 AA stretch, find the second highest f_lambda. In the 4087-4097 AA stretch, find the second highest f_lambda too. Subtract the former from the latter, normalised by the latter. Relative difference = 0.28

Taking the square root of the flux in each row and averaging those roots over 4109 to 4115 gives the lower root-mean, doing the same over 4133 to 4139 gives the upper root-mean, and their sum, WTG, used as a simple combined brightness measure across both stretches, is 23.2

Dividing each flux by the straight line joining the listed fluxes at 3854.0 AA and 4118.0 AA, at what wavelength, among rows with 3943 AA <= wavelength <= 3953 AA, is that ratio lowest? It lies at 3944.0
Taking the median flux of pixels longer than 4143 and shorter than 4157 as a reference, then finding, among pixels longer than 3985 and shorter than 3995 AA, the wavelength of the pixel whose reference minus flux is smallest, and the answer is 3986.0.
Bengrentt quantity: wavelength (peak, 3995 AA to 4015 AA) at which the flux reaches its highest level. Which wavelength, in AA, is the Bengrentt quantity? 4002.0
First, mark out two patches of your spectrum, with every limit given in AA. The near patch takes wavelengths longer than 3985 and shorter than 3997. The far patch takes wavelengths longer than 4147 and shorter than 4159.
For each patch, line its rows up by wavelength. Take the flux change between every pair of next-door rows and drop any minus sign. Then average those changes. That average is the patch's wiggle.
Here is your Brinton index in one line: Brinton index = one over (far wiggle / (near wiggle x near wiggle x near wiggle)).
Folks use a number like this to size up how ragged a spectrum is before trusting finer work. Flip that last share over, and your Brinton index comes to 39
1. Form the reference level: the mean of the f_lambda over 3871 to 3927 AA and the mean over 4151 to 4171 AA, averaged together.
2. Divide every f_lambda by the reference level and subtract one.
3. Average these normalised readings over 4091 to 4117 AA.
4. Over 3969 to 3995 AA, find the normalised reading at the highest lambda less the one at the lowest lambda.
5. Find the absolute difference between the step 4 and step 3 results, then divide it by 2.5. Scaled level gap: 0.288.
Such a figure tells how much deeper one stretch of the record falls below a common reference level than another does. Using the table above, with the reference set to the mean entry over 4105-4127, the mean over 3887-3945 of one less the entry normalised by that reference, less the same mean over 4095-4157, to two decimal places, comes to 0.30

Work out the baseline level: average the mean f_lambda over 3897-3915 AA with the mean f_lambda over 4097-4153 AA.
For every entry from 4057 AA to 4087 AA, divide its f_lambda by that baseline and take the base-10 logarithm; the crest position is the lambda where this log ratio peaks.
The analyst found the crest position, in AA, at 4082.0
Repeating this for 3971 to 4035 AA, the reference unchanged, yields 4028.0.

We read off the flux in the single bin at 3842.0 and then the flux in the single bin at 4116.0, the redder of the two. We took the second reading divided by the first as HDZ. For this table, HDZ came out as 1.4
